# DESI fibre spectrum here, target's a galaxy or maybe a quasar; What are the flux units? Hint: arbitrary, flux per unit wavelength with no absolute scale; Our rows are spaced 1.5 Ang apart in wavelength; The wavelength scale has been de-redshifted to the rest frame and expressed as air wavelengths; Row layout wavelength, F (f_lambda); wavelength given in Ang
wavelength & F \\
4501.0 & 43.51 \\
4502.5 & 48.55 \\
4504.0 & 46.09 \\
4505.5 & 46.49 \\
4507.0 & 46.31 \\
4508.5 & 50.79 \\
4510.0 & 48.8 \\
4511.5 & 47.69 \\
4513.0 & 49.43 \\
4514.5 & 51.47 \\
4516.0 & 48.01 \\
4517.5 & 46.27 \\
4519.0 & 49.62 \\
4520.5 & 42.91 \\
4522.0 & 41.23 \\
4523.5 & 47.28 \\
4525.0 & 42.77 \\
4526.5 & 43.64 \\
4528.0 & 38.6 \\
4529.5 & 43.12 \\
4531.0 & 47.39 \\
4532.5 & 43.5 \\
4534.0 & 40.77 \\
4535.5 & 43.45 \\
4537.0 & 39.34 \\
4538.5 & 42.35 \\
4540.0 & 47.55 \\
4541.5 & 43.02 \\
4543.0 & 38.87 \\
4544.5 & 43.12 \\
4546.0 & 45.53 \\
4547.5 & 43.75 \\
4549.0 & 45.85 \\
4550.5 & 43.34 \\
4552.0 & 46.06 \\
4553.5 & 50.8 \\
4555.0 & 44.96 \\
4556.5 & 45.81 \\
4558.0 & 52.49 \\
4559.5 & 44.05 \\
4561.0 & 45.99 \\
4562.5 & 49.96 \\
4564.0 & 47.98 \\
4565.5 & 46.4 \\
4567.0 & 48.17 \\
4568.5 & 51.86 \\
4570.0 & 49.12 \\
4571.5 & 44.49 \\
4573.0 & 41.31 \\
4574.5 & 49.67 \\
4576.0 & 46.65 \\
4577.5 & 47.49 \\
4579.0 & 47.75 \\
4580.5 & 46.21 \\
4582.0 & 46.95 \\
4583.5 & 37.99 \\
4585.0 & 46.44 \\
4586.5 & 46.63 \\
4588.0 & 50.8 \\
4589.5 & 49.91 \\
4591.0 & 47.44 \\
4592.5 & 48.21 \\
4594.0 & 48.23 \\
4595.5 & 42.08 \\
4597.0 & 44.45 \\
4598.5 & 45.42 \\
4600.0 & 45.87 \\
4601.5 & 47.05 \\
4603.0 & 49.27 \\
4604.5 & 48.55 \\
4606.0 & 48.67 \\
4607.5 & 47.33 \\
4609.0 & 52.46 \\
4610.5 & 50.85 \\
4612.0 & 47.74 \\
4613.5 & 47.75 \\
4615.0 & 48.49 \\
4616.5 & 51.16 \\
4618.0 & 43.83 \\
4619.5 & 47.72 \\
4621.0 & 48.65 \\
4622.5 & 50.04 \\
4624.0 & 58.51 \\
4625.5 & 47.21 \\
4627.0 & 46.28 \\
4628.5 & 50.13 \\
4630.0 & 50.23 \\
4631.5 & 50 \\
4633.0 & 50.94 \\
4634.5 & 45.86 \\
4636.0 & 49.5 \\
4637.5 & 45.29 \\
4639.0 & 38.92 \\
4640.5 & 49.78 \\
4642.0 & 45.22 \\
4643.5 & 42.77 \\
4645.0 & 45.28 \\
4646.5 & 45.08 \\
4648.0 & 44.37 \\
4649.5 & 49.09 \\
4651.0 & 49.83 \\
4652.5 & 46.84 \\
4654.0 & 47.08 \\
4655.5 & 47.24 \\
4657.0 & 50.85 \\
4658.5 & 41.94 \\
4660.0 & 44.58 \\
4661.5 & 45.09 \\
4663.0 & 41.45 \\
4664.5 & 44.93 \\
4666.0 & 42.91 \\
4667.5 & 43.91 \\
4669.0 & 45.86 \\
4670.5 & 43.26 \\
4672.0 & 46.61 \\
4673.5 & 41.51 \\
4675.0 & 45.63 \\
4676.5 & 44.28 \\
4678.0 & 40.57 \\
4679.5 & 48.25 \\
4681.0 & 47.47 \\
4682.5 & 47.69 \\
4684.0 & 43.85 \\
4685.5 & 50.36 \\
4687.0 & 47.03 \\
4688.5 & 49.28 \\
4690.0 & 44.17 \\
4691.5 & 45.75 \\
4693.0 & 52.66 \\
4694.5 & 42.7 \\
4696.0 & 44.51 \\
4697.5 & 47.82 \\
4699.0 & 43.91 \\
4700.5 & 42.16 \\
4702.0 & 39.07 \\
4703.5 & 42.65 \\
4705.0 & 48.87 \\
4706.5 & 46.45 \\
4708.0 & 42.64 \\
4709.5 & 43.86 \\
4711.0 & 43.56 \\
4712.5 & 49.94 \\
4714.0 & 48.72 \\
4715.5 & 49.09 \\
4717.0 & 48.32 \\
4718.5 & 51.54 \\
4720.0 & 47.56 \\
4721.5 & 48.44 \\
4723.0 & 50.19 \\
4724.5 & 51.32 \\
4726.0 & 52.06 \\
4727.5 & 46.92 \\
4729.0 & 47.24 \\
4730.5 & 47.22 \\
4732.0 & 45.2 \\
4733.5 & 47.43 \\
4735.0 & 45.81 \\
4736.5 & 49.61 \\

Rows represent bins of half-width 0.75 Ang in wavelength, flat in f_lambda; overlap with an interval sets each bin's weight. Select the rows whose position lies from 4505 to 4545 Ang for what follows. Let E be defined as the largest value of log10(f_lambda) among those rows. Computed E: 1.71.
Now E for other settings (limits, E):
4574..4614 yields 1.72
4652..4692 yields 1.71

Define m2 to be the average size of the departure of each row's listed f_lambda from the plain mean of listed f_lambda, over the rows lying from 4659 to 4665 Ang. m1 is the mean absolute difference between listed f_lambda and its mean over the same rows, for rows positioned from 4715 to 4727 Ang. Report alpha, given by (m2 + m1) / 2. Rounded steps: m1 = 1.5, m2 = 1.3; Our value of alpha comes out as 1.37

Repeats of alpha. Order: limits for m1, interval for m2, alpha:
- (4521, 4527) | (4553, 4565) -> 2.16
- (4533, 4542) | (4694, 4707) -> 2.15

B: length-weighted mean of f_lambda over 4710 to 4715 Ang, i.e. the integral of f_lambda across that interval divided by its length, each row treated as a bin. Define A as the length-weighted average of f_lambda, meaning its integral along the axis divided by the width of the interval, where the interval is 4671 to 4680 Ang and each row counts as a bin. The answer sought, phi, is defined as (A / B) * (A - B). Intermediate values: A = 44.3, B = 47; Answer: -3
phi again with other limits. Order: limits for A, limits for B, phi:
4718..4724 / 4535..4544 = 8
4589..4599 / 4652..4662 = 0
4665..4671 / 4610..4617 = -5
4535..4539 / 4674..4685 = -4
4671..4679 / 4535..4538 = 3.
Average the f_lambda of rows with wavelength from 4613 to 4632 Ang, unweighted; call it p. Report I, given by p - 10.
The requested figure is 39.2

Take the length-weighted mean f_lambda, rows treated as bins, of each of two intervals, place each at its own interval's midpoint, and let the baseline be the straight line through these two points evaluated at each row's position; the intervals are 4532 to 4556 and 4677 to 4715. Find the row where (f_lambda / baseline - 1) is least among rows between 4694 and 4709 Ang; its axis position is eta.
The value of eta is 4702.0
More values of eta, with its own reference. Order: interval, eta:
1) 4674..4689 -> 4678.0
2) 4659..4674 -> 4673.5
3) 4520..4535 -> 4528.0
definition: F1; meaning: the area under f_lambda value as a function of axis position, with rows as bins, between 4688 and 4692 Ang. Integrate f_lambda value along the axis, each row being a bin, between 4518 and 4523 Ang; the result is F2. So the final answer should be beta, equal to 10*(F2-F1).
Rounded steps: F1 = 185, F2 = 224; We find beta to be 390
